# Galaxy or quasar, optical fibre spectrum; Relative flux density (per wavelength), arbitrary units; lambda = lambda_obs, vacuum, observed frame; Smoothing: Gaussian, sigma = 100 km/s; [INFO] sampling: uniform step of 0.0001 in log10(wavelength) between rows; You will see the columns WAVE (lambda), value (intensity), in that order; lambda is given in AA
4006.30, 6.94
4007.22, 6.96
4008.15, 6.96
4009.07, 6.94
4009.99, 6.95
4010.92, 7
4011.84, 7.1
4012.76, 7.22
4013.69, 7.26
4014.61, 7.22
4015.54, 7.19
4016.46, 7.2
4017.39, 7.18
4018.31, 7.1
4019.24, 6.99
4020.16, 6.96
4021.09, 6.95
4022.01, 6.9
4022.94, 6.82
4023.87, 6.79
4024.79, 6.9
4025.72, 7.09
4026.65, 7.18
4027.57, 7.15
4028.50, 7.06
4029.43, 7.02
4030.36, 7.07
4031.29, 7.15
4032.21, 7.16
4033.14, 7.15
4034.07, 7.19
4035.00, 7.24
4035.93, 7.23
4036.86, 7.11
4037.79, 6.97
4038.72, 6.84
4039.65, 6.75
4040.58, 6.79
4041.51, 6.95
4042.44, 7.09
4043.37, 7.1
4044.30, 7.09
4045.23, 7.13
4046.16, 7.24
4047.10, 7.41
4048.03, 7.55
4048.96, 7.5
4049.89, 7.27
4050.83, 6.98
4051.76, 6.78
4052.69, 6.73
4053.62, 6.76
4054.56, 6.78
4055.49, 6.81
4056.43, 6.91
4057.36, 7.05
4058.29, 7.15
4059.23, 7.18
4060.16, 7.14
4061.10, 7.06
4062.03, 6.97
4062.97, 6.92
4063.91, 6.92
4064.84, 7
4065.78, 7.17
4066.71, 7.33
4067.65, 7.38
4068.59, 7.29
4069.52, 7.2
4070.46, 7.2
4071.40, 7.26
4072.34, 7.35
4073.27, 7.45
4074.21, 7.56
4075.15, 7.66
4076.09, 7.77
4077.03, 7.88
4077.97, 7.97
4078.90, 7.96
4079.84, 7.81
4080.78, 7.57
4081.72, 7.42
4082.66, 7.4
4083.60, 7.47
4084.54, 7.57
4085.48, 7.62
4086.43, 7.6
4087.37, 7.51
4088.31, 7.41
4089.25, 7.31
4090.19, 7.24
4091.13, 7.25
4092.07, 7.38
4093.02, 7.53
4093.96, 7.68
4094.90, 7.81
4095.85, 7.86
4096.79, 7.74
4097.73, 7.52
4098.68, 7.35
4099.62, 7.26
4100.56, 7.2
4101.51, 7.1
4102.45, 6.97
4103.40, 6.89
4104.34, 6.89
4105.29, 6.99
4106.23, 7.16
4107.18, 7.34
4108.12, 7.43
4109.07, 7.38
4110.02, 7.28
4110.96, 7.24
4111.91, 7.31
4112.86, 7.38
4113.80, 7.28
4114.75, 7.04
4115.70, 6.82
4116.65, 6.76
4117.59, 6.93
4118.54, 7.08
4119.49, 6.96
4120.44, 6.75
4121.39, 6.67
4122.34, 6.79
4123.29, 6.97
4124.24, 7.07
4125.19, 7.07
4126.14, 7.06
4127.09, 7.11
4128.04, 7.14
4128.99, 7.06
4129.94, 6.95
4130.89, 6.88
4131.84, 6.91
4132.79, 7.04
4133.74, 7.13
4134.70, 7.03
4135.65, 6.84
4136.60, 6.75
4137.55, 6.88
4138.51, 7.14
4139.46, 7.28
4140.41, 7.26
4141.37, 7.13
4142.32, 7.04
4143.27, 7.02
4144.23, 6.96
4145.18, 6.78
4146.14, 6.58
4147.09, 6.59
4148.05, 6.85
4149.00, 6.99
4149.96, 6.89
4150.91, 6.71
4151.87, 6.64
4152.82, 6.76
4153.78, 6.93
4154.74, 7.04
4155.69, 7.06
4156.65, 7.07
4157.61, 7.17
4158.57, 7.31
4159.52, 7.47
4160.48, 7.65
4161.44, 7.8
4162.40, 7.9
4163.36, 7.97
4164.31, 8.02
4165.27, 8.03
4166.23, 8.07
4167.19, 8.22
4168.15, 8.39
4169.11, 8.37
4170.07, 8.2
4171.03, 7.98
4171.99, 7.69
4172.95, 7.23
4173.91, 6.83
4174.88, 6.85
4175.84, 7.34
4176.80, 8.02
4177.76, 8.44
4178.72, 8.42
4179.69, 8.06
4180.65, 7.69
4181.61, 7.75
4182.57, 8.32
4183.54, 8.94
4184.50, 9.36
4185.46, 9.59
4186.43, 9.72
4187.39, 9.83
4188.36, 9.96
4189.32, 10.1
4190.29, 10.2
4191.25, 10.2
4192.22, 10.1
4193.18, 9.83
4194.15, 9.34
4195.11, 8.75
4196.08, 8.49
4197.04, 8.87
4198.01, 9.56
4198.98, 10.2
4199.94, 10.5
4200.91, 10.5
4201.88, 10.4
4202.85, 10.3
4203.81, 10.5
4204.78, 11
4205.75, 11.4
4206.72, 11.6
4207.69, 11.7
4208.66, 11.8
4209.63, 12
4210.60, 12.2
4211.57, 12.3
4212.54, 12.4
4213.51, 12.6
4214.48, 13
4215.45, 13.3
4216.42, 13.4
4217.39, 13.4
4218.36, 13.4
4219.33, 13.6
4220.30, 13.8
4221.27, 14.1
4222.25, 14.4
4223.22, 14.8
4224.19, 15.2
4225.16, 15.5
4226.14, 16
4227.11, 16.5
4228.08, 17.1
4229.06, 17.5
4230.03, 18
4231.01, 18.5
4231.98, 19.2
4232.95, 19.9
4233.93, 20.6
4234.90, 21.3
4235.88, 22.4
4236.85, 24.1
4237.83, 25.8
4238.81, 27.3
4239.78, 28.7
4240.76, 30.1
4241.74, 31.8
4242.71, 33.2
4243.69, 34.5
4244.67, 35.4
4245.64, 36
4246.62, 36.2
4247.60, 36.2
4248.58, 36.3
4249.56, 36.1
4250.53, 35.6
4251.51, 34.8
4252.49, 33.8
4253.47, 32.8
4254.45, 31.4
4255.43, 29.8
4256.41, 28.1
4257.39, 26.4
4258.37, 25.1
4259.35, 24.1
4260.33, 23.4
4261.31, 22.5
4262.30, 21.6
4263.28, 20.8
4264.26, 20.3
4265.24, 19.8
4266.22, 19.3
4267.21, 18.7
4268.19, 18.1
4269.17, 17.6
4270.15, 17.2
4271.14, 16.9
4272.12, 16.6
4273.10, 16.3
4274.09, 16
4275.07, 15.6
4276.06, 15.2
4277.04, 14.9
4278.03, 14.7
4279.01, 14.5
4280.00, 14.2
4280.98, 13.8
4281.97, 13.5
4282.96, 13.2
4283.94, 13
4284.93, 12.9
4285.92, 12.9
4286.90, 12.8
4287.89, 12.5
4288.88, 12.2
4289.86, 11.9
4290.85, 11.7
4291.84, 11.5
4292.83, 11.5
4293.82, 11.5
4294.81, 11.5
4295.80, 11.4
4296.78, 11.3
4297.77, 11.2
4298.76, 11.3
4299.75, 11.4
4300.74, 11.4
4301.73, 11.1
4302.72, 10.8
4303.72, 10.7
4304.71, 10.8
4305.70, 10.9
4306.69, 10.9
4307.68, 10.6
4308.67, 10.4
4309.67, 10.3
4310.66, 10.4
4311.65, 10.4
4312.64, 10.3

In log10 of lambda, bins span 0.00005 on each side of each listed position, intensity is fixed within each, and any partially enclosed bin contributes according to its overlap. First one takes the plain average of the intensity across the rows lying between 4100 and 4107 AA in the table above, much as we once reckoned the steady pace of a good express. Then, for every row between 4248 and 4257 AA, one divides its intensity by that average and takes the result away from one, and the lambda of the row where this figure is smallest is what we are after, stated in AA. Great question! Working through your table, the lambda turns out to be 4248.58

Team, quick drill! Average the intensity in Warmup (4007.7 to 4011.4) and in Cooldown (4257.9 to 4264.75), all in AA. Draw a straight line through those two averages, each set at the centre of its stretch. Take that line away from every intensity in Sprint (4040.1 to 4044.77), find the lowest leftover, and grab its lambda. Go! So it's 4040.58 AA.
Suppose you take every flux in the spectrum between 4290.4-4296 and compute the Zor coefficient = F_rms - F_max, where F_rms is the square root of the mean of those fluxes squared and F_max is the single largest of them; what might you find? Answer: -0.18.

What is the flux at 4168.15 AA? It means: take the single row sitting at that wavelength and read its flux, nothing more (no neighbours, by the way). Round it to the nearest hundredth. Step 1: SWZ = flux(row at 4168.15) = 8.39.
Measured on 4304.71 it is 10.80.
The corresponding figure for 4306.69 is 10.90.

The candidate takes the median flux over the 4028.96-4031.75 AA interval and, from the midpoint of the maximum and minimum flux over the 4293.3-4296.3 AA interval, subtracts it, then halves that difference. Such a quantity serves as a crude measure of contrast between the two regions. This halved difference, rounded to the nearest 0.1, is 2.2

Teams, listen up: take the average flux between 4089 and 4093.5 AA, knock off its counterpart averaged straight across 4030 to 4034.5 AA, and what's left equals 0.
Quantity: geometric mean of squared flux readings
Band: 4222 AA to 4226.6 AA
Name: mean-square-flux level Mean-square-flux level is 230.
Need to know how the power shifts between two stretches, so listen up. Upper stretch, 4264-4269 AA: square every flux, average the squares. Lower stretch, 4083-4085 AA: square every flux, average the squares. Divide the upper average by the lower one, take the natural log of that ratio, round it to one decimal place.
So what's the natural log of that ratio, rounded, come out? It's 1.9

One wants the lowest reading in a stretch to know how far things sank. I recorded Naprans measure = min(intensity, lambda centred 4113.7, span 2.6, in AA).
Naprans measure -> 7.04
